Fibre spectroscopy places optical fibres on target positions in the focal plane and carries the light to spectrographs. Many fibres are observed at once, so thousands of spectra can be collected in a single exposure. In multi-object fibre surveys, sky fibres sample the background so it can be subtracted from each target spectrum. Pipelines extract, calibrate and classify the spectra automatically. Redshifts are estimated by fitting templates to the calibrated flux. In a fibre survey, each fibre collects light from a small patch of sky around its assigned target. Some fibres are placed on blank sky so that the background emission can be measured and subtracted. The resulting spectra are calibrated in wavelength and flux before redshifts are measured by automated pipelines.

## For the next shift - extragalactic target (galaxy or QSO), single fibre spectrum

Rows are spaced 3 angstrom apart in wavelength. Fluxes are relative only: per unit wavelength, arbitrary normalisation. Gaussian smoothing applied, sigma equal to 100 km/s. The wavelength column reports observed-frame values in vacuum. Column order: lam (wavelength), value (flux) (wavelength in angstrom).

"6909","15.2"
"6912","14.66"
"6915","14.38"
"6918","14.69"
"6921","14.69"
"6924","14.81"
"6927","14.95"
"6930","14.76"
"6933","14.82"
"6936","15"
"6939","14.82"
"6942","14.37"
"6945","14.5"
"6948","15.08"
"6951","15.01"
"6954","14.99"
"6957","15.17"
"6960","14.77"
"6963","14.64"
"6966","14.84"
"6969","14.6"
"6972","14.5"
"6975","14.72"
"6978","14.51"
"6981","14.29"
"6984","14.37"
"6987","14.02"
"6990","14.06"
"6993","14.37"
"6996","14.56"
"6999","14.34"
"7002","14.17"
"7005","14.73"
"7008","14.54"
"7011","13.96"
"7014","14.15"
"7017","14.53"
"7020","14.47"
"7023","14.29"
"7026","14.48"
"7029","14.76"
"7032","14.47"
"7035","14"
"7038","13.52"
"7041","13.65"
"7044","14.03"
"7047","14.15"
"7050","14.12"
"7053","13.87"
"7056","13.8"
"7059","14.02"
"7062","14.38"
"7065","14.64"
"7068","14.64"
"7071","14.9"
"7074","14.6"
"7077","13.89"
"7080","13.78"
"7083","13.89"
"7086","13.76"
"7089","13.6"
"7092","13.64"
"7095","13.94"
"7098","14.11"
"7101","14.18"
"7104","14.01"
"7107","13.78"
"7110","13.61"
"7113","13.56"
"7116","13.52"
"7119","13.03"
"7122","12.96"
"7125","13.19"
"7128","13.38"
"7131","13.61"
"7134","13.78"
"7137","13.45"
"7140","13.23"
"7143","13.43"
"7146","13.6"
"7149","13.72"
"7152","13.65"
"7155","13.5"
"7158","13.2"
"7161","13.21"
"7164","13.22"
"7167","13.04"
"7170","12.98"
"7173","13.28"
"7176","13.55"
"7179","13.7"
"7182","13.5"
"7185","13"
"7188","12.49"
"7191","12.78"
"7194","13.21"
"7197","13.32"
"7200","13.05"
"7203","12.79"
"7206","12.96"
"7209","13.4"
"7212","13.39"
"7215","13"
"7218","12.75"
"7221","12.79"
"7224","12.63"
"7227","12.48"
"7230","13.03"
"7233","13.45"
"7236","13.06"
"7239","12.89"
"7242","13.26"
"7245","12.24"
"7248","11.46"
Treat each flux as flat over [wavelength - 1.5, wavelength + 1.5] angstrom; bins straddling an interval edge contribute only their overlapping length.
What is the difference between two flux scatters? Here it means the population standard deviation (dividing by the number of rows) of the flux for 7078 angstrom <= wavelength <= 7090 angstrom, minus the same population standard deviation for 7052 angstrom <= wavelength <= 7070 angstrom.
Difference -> -0.24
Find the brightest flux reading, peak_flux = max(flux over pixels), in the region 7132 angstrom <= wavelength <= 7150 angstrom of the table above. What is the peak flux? 13.78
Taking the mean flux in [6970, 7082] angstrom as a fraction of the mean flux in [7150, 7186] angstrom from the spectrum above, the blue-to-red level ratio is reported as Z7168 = 1.07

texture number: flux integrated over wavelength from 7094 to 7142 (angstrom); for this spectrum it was 652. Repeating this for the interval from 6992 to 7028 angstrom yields 518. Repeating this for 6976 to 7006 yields 430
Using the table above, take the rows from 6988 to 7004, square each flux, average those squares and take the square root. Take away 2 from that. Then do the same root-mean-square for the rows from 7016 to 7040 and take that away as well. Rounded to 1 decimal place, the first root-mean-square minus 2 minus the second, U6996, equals -2.0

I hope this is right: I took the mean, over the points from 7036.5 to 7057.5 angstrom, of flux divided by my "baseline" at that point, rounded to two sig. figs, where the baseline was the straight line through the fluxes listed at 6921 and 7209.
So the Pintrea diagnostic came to 0.98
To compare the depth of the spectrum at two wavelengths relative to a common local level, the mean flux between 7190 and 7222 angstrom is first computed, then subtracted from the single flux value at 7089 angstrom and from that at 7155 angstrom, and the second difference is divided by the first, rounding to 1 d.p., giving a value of 0.8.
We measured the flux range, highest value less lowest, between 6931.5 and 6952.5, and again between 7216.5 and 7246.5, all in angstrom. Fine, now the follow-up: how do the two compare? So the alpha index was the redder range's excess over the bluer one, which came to 0.50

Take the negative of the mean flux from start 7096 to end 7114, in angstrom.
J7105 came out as -13.9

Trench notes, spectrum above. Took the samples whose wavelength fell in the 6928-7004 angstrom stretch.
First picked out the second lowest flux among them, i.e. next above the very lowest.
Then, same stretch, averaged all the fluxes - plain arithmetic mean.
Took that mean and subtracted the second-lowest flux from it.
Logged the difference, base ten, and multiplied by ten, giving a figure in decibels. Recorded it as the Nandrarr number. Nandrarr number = -2.6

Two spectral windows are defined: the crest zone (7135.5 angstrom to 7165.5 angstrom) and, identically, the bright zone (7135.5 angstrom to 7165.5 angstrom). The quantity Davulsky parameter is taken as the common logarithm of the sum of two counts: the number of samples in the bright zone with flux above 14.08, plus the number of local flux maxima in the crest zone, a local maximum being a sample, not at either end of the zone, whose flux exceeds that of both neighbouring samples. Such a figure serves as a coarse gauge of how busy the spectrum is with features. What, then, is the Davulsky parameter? 0.0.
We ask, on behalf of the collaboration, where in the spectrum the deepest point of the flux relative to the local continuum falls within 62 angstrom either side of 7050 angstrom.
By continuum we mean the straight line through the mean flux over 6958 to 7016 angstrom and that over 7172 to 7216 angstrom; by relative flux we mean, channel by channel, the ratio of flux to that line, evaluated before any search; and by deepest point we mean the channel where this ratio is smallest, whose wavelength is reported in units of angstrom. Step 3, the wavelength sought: 7038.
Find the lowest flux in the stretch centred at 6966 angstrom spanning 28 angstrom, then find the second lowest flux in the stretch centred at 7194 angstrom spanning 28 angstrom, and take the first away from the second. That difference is -1.7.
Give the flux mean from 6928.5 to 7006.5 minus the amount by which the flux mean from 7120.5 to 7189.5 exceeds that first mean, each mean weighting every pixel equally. 15.9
